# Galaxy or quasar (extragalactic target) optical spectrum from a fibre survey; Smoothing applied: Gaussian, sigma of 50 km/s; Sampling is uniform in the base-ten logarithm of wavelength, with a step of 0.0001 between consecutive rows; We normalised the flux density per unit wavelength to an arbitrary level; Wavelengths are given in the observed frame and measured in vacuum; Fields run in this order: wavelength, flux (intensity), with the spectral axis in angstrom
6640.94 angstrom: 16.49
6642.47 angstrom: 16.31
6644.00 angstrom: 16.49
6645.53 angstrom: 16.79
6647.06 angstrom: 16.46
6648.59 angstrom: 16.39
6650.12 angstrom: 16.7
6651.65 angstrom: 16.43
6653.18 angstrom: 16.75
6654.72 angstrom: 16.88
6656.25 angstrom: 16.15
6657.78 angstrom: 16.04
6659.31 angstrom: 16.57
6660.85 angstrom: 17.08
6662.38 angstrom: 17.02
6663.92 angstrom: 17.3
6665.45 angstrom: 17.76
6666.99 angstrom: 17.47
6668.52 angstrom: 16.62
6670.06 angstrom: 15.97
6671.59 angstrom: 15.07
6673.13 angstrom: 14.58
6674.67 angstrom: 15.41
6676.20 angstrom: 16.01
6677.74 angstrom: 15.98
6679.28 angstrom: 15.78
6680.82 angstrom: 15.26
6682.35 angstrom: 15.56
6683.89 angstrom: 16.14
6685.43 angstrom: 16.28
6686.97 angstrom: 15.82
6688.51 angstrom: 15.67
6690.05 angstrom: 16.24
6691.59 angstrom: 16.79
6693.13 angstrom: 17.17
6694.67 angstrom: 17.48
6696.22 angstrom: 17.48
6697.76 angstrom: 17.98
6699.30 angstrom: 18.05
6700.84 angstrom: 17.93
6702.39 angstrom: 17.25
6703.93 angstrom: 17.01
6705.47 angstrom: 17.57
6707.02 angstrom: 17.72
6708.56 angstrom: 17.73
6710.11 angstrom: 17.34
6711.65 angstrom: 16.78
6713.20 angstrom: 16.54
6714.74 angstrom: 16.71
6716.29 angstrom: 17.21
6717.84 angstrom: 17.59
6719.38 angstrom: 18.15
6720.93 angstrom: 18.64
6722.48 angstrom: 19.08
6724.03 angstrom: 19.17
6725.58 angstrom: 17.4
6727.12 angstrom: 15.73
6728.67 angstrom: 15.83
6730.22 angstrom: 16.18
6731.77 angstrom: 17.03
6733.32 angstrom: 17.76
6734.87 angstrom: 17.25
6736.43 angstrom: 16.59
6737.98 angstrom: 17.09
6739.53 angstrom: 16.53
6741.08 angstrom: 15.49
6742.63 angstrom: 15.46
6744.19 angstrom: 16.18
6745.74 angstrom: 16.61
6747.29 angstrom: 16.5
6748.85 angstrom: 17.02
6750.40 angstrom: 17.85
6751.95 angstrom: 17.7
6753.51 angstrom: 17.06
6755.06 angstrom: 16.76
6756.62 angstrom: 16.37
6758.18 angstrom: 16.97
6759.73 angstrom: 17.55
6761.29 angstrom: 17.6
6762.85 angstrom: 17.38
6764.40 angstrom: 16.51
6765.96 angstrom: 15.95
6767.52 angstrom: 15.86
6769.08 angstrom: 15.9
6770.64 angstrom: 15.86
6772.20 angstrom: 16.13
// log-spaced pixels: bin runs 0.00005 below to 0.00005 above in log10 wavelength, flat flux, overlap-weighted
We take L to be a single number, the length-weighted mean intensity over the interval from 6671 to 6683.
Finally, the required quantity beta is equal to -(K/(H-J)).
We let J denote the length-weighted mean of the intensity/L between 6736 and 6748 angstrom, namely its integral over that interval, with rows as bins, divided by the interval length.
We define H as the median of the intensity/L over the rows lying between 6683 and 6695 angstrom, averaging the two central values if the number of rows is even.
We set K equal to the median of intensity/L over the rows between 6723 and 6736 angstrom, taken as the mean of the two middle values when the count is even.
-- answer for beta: 373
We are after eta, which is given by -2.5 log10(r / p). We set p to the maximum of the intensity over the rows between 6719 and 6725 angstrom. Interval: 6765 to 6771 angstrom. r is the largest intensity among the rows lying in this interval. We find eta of 0.20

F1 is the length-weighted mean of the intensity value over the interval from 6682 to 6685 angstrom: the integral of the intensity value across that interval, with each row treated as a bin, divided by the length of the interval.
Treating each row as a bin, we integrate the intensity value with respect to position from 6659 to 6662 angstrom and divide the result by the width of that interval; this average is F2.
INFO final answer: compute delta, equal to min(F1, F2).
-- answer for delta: 15.9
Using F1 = 15.9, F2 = 16.9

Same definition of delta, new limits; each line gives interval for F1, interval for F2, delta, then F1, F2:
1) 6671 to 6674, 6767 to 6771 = 14.8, 14.8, 15.9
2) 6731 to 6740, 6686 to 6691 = 16.0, 17.0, 16.0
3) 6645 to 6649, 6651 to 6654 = 16.6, 16.6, 16.6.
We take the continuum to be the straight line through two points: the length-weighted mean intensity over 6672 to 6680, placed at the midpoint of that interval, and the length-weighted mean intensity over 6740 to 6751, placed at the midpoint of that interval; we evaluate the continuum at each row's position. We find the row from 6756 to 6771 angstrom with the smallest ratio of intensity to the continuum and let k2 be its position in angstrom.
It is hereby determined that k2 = 6770.64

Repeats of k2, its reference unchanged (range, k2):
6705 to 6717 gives 6713.20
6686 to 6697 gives 6688.51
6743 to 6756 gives 6744.19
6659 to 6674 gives 6673.13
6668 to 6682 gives 6673.13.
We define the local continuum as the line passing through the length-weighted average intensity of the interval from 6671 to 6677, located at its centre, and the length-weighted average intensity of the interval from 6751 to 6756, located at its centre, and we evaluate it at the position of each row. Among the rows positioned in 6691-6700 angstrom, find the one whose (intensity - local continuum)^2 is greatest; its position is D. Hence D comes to 6699.30 angstrom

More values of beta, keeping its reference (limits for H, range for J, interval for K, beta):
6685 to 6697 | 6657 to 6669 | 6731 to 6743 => 37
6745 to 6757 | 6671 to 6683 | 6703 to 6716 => -12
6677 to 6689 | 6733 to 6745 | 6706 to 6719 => 25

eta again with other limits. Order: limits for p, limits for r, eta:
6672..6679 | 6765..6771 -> 0.00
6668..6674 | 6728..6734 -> -0.07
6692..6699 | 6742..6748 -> 0.09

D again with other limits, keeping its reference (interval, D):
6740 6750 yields 6742.63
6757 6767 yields 6765.96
